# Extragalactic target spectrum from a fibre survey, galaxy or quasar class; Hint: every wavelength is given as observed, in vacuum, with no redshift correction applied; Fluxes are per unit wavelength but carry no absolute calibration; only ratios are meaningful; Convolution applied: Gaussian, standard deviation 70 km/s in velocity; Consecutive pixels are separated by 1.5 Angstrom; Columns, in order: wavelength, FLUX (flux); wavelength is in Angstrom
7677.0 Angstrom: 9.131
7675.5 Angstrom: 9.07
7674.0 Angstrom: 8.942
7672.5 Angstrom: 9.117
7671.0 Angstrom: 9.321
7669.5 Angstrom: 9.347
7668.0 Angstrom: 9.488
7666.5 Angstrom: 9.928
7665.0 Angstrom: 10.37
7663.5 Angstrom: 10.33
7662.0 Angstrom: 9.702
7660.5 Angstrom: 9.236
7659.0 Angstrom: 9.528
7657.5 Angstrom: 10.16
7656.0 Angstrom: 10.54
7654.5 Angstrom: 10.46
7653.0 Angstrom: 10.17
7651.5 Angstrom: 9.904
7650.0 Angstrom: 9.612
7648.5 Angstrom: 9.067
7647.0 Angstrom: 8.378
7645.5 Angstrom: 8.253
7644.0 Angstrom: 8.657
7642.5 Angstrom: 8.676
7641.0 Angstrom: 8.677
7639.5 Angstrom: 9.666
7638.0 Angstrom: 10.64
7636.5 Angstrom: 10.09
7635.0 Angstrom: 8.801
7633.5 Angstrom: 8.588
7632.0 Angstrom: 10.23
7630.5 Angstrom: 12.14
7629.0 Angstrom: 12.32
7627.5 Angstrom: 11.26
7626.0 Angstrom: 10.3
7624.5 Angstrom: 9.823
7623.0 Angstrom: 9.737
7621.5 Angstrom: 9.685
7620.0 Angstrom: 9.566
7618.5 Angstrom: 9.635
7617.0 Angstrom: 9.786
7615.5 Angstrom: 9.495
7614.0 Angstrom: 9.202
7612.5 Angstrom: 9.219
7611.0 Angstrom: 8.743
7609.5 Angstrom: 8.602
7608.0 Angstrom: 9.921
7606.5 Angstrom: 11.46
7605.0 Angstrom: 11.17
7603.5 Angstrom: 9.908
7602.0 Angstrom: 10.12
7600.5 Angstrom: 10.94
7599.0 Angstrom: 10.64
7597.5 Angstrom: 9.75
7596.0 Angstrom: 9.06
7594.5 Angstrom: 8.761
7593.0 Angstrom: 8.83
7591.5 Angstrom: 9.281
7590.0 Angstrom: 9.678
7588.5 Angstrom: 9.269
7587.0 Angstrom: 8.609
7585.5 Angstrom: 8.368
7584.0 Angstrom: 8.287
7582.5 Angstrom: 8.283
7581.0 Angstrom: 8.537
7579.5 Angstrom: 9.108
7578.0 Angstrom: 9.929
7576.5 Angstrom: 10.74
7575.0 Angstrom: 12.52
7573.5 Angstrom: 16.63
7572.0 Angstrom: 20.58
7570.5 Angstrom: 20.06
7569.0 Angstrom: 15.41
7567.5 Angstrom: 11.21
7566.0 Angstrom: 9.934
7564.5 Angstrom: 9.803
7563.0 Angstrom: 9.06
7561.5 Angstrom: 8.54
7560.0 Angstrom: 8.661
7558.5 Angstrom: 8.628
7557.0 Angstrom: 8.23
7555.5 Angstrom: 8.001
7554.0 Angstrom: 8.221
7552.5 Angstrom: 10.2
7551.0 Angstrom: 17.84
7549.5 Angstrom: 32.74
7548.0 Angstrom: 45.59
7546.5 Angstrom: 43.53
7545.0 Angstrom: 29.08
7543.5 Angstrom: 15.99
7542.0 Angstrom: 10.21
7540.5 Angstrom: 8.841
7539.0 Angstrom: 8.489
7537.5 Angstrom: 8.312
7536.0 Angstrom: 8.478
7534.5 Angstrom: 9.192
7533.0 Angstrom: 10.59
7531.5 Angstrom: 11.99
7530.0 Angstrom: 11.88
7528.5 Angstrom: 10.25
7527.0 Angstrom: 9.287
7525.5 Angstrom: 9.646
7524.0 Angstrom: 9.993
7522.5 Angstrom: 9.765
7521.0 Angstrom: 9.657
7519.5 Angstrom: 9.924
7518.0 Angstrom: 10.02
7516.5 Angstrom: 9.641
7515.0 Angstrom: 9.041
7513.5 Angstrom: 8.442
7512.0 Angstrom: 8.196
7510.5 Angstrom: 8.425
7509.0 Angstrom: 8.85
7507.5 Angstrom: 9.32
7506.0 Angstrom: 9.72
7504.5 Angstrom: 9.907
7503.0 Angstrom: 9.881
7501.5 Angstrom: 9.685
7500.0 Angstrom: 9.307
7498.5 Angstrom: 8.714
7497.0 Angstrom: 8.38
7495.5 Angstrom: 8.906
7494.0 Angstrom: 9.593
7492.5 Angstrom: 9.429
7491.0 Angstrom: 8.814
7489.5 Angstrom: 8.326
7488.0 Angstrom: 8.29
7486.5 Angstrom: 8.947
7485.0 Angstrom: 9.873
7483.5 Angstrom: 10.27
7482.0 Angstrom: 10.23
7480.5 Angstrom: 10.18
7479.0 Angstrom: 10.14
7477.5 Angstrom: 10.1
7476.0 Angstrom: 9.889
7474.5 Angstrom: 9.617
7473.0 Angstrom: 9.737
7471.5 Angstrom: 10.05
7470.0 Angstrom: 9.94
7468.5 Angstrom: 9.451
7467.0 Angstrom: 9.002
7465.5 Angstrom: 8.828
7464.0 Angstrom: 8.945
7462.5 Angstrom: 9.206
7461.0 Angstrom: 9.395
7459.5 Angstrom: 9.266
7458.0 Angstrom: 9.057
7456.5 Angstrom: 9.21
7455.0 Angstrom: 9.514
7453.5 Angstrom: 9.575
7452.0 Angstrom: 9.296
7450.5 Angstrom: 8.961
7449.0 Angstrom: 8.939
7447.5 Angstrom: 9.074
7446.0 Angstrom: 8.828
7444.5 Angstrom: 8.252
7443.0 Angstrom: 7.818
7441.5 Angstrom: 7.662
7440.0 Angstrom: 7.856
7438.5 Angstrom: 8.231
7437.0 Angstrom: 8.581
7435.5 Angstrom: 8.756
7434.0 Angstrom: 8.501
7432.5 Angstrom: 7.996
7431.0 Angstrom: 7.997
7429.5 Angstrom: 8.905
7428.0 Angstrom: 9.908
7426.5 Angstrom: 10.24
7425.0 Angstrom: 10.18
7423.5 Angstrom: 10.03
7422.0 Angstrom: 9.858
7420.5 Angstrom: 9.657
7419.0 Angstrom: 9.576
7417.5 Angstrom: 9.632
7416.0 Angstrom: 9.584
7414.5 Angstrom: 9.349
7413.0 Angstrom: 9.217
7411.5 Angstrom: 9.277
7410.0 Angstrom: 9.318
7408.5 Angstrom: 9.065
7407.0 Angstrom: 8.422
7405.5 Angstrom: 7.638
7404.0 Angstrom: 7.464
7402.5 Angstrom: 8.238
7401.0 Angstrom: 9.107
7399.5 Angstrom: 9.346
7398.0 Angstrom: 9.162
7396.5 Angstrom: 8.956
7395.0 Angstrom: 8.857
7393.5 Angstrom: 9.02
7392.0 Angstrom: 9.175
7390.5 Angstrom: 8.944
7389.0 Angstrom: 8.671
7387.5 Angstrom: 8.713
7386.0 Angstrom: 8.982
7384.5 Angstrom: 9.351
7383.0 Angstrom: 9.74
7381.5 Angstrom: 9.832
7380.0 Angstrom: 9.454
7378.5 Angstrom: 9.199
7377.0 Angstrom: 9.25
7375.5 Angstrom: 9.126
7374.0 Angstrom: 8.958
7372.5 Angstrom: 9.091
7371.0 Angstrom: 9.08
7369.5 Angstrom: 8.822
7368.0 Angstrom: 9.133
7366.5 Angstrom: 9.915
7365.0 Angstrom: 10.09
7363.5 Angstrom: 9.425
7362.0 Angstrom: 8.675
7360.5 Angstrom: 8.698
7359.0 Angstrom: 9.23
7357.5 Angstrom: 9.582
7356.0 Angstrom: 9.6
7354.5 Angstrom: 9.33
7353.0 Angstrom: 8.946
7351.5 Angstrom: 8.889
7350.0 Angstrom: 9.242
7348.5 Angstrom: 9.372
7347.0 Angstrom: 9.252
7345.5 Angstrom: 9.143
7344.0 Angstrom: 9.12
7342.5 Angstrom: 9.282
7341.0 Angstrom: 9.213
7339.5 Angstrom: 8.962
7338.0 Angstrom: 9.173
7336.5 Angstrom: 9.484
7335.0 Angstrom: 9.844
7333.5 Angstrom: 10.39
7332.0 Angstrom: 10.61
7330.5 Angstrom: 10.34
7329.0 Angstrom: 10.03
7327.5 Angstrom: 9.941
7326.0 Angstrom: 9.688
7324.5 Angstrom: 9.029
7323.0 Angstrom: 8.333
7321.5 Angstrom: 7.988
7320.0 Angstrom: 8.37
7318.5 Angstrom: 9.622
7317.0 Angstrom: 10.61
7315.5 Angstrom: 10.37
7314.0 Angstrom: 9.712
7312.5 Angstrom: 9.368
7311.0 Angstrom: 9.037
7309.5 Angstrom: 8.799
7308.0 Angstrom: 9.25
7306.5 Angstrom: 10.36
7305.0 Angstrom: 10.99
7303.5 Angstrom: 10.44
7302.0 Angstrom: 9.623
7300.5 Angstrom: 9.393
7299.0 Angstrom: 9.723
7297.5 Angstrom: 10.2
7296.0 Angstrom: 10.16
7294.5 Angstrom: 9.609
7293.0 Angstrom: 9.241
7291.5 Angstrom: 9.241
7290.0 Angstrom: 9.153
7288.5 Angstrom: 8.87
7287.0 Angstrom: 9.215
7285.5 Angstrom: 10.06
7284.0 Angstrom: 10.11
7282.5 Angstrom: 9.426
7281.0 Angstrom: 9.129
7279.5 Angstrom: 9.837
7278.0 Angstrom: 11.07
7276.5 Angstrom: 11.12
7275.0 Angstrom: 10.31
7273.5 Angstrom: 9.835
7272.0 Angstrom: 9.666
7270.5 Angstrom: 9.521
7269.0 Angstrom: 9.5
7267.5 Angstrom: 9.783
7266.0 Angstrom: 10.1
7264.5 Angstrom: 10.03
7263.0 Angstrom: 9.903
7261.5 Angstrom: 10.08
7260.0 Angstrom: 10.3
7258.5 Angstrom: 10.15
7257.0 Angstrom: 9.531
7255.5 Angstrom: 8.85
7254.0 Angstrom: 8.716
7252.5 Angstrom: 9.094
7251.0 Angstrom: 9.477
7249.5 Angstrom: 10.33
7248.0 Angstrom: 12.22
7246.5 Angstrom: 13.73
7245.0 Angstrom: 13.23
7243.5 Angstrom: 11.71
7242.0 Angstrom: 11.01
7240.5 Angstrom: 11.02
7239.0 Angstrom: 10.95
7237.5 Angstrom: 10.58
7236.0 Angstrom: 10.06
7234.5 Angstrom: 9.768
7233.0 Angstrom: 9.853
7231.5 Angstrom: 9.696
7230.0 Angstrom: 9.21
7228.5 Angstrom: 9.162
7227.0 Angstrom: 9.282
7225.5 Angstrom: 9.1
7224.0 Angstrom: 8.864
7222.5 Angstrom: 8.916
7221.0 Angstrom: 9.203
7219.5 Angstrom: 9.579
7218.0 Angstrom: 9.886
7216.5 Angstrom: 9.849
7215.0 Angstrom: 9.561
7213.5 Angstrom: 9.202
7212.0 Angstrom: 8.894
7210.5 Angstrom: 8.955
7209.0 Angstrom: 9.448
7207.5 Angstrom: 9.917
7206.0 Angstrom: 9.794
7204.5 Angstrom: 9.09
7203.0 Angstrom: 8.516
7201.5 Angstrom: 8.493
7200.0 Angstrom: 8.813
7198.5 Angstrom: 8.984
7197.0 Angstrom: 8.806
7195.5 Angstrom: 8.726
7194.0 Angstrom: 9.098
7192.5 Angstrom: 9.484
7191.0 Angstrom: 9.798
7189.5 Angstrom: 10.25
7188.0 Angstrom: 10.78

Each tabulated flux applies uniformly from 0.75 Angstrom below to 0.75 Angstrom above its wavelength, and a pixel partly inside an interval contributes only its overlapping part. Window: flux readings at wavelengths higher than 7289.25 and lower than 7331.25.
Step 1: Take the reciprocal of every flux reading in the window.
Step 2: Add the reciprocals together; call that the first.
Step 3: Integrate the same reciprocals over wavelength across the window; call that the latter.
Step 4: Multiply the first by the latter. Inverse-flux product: 13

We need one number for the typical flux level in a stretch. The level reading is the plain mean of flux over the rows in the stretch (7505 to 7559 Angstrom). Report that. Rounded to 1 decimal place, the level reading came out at 13.0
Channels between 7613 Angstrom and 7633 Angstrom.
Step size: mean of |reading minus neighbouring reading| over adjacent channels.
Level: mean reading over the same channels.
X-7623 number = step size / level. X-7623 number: 0.046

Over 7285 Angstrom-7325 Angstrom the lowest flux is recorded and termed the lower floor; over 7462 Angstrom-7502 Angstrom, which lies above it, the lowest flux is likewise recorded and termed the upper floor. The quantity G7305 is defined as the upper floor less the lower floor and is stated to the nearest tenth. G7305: 0.3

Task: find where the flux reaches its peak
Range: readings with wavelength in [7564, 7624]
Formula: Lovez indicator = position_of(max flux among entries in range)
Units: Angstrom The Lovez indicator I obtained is 7572.0 Angstrom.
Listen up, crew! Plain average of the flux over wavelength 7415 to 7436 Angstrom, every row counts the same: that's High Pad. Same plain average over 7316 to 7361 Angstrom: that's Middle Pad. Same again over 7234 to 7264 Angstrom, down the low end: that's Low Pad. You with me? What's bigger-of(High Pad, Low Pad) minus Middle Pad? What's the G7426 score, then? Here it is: 1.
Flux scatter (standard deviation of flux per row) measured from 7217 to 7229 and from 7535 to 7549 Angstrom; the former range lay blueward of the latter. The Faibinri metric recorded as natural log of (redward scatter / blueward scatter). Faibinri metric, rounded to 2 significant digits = 3.8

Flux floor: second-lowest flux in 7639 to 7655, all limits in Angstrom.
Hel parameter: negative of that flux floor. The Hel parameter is -8.4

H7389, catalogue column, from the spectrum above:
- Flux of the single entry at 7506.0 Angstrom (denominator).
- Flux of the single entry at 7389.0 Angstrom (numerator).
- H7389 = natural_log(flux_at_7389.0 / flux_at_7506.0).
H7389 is -0.11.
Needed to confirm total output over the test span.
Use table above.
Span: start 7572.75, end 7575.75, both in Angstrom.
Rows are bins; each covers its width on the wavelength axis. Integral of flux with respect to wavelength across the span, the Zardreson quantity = 44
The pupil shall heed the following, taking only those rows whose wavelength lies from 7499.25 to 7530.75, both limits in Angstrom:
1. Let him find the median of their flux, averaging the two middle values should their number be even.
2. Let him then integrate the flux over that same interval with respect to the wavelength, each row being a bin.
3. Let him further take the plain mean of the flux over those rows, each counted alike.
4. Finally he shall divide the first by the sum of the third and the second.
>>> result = 0.0311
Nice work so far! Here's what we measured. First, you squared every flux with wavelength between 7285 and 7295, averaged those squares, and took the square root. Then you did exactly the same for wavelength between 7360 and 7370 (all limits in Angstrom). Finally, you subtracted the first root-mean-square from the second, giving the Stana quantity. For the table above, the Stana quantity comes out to -0.1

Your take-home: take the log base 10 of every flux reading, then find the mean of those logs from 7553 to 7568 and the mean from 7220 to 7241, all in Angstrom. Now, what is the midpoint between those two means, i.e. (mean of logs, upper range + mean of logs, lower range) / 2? 0.97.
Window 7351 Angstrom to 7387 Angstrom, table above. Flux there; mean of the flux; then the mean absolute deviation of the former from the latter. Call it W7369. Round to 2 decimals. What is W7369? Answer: 0.30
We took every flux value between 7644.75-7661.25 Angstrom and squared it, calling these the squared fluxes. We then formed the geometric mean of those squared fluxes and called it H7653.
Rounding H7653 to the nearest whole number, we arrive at 91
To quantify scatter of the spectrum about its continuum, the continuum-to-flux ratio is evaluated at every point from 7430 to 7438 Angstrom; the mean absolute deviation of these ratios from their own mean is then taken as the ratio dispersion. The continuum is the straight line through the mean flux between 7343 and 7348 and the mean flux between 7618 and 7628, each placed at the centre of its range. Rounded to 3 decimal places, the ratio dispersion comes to 0.040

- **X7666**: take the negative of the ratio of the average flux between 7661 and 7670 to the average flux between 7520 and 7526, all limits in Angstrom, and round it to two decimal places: -1.01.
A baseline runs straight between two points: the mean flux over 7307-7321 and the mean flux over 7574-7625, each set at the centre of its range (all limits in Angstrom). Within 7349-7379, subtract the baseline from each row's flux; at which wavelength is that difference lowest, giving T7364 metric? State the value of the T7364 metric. 7362.0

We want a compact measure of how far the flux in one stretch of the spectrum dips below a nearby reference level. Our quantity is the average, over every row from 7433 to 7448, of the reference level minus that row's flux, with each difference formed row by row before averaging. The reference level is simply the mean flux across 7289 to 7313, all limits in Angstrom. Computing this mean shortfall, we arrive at 1.3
